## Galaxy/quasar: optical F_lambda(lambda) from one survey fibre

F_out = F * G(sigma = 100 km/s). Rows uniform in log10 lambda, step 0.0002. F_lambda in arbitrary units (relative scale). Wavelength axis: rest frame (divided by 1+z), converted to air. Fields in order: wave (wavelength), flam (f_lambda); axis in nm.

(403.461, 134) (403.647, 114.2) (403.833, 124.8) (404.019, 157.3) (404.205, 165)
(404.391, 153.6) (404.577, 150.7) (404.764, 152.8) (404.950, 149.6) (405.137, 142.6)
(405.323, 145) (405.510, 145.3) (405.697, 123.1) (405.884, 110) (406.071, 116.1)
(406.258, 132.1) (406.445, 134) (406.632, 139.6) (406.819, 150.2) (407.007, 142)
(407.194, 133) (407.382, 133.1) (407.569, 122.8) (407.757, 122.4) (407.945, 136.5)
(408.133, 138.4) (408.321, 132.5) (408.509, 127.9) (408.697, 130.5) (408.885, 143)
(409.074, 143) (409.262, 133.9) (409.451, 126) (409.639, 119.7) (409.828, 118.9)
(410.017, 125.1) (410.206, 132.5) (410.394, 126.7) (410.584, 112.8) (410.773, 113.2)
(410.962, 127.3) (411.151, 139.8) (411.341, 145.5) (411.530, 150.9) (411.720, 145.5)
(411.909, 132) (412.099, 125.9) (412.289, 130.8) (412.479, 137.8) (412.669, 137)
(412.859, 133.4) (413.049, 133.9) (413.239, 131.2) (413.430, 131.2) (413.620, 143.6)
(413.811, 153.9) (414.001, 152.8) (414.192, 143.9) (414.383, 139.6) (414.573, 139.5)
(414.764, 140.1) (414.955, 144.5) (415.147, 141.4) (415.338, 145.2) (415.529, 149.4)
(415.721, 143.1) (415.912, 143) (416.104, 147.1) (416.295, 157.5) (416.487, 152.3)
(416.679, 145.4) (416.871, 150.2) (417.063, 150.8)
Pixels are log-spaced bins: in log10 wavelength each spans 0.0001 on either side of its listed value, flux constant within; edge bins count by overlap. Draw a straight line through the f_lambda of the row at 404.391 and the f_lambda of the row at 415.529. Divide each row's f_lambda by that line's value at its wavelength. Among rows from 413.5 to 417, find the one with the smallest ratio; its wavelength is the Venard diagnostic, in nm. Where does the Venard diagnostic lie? 414.573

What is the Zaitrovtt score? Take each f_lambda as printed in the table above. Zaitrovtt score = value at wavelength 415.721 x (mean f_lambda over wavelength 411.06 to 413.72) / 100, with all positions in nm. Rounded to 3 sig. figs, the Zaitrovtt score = 196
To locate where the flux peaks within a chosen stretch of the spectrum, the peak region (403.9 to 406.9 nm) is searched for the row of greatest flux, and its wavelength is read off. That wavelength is 404.205 nm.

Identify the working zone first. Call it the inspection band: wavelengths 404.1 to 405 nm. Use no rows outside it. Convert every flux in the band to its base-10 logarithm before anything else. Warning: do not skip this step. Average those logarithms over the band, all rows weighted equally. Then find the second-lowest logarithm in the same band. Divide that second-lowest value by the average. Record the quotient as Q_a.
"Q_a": 0.995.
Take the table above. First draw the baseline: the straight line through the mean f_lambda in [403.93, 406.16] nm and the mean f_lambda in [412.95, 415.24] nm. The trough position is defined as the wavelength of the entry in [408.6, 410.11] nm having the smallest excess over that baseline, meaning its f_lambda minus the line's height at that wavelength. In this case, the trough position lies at 409.828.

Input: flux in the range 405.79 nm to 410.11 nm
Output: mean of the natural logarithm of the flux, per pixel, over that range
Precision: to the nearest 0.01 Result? 4.87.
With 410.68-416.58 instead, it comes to 4.94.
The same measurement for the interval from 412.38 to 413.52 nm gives 4.90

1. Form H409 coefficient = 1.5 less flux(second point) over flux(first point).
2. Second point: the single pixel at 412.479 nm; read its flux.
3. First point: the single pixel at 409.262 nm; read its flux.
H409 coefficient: 0.47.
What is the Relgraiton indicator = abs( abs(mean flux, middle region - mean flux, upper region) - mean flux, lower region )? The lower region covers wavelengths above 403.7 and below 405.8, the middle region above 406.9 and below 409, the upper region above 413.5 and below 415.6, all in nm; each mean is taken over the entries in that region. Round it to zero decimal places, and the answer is 134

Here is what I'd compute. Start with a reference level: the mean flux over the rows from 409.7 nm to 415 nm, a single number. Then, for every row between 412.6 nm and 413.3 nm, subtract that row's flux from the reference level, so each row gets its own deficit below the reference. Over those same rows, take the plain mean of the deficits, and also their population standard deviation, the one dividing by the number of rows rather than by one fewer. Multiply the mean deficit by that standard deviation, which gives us 3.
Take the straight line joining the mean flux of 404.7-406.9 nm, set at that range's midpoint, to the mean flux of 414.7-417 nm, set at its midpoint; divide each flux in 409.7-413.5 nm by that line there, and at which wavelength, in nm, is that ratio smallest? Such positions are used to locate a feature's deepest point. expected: 410.584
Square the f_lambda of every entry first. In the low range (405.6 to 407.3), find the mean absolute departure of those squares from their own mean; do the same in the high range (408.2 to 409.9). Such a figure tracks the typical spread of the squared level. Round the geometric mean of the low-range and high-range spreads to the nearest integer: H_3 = 2096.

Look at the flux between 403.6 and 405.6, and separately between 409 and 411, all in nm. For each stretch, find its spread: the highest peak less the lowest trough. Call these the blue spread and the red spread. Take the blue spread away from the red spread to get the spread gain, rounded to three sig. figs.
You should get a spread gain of -20.6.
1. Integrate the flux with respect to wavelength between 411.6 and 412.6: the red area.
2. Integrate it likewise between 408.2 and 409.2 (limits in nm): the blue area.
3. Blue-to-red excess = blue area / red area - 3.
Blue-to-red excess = -2.00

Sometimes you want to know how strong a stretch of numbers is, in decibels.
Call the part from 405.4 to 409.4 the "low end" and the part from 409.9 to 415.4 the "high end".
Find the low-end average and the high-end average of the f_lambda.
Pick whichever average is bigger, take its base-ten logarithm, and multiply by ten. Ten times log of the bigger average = 21.3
